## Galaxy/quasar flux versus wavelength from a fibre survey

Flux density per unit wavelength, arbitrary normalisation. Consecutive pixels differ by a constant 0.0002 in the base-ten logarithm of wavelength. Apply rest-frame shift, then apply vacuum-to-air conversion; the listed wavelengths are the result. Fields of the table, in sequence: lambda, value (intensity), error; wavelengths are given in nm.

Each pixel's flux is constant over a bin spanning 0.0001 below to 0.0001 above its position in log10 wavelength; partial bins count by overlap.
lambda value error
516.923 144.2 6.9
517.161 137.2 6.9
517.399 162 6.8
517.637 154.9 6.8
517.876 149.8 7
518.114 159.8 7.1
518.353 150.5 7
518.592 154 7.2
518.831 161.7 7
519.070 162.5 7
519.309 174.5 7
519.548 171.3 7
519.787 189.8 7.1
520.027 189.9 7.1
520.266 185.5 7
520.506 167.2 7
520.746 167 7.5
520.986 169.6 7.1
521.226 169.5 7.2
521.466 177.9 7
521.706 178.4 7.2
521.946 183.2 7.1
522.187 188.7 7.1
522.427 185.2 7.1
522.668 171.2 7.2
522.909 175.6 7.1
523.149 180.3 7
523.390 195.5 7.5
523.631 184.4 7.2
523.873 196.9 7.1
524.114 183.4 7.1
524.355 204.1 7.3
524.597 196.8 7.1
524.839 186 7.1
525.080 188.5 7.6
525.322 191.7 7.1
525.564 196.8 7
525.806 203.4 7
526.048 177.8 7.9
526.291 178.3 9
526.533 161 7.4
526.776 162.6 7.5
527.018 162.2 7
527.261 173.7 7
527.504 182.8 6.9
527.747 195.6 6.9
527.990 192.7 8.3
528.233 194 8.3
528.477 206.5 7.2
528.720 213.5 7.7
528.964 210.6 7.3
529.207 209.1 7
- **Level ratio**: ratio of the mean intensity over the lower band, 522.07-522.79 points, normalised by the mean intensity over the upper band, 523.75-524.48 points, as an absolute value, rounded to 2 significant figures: 0.93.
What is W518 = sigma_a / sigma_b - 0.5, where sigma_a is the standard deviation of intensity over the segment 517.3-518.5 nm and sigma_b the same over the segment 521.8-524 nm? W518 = 0.1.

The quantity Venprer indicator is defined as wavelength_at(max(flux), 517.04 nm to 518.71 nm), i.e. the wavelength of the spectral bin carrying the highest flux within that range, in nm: 517.399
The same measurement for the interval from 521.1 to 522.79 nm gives 522.187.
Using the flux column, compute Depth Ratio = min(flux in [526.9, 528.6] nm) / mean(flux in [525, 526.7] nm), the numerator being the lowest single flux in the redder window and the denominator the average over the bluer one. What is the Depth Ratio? 0.88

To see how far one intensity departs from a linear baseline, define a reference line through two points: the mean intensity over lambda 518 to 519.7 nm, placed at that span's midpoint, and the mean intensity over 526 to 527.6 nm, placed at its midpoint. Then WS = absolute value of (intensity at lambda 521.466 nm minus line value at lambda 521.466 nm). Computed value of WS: 13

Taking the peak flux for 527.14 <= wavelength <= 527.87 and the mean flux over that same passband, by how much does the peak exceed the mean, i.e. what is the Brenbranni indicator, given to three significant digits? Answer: 11.6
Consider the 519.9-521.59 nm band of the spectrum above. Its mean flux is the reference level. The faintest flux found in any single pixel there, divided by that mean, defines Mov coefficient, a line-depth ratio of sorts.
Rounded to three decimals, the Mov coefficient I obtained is 0.953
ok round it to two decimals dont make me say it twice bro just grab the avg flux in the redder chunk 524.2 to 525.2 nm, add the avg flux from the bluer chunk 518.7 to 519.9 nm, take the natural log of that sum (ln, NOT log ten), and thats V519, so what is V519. 5.90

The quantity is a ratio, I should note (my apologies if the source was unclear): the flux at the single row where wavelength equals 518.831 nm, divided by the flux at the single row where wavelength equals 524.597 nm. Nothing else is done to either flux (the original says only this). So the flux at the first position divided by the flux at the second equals 0.82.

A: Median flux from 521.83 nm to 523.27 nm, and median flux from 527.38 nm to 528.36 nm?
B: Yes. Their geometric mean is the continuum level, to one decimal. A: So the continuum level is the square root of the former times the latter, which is 187.5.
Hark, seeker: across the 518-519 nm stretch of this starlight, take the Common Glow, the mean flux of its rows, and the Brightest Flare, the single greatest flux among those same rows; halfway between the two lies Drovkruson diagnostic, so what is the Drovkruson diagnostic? 159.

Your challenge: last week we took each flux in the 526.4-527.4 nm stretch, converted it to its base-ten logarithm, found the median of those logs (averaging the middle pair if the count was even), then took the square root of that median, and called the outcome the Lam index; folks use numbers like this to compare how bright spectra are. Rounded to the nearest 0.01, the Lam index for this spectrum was 1.49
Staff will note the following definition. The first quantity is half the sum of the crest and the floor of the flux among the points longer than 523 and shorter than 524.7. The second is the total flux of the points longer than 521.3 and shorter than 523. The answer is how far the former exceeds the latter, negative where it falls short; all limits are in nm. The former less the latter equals -1068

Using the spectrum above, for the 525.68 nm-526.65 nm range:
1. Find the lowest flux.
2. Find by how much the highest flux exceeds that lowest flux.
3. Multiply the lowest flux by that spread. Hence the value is 6826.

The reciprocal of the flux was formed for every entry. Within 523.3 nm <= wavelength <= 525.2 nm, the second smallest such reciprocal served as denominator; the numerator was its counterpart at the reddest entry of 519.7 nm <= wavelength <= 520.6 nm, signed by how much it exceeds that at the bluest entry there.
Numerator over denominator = 0.14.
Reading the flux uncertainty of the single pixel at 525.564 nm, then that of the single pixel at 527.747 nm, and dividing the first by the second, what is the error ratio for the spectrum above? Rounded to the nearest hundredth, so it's 1.01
